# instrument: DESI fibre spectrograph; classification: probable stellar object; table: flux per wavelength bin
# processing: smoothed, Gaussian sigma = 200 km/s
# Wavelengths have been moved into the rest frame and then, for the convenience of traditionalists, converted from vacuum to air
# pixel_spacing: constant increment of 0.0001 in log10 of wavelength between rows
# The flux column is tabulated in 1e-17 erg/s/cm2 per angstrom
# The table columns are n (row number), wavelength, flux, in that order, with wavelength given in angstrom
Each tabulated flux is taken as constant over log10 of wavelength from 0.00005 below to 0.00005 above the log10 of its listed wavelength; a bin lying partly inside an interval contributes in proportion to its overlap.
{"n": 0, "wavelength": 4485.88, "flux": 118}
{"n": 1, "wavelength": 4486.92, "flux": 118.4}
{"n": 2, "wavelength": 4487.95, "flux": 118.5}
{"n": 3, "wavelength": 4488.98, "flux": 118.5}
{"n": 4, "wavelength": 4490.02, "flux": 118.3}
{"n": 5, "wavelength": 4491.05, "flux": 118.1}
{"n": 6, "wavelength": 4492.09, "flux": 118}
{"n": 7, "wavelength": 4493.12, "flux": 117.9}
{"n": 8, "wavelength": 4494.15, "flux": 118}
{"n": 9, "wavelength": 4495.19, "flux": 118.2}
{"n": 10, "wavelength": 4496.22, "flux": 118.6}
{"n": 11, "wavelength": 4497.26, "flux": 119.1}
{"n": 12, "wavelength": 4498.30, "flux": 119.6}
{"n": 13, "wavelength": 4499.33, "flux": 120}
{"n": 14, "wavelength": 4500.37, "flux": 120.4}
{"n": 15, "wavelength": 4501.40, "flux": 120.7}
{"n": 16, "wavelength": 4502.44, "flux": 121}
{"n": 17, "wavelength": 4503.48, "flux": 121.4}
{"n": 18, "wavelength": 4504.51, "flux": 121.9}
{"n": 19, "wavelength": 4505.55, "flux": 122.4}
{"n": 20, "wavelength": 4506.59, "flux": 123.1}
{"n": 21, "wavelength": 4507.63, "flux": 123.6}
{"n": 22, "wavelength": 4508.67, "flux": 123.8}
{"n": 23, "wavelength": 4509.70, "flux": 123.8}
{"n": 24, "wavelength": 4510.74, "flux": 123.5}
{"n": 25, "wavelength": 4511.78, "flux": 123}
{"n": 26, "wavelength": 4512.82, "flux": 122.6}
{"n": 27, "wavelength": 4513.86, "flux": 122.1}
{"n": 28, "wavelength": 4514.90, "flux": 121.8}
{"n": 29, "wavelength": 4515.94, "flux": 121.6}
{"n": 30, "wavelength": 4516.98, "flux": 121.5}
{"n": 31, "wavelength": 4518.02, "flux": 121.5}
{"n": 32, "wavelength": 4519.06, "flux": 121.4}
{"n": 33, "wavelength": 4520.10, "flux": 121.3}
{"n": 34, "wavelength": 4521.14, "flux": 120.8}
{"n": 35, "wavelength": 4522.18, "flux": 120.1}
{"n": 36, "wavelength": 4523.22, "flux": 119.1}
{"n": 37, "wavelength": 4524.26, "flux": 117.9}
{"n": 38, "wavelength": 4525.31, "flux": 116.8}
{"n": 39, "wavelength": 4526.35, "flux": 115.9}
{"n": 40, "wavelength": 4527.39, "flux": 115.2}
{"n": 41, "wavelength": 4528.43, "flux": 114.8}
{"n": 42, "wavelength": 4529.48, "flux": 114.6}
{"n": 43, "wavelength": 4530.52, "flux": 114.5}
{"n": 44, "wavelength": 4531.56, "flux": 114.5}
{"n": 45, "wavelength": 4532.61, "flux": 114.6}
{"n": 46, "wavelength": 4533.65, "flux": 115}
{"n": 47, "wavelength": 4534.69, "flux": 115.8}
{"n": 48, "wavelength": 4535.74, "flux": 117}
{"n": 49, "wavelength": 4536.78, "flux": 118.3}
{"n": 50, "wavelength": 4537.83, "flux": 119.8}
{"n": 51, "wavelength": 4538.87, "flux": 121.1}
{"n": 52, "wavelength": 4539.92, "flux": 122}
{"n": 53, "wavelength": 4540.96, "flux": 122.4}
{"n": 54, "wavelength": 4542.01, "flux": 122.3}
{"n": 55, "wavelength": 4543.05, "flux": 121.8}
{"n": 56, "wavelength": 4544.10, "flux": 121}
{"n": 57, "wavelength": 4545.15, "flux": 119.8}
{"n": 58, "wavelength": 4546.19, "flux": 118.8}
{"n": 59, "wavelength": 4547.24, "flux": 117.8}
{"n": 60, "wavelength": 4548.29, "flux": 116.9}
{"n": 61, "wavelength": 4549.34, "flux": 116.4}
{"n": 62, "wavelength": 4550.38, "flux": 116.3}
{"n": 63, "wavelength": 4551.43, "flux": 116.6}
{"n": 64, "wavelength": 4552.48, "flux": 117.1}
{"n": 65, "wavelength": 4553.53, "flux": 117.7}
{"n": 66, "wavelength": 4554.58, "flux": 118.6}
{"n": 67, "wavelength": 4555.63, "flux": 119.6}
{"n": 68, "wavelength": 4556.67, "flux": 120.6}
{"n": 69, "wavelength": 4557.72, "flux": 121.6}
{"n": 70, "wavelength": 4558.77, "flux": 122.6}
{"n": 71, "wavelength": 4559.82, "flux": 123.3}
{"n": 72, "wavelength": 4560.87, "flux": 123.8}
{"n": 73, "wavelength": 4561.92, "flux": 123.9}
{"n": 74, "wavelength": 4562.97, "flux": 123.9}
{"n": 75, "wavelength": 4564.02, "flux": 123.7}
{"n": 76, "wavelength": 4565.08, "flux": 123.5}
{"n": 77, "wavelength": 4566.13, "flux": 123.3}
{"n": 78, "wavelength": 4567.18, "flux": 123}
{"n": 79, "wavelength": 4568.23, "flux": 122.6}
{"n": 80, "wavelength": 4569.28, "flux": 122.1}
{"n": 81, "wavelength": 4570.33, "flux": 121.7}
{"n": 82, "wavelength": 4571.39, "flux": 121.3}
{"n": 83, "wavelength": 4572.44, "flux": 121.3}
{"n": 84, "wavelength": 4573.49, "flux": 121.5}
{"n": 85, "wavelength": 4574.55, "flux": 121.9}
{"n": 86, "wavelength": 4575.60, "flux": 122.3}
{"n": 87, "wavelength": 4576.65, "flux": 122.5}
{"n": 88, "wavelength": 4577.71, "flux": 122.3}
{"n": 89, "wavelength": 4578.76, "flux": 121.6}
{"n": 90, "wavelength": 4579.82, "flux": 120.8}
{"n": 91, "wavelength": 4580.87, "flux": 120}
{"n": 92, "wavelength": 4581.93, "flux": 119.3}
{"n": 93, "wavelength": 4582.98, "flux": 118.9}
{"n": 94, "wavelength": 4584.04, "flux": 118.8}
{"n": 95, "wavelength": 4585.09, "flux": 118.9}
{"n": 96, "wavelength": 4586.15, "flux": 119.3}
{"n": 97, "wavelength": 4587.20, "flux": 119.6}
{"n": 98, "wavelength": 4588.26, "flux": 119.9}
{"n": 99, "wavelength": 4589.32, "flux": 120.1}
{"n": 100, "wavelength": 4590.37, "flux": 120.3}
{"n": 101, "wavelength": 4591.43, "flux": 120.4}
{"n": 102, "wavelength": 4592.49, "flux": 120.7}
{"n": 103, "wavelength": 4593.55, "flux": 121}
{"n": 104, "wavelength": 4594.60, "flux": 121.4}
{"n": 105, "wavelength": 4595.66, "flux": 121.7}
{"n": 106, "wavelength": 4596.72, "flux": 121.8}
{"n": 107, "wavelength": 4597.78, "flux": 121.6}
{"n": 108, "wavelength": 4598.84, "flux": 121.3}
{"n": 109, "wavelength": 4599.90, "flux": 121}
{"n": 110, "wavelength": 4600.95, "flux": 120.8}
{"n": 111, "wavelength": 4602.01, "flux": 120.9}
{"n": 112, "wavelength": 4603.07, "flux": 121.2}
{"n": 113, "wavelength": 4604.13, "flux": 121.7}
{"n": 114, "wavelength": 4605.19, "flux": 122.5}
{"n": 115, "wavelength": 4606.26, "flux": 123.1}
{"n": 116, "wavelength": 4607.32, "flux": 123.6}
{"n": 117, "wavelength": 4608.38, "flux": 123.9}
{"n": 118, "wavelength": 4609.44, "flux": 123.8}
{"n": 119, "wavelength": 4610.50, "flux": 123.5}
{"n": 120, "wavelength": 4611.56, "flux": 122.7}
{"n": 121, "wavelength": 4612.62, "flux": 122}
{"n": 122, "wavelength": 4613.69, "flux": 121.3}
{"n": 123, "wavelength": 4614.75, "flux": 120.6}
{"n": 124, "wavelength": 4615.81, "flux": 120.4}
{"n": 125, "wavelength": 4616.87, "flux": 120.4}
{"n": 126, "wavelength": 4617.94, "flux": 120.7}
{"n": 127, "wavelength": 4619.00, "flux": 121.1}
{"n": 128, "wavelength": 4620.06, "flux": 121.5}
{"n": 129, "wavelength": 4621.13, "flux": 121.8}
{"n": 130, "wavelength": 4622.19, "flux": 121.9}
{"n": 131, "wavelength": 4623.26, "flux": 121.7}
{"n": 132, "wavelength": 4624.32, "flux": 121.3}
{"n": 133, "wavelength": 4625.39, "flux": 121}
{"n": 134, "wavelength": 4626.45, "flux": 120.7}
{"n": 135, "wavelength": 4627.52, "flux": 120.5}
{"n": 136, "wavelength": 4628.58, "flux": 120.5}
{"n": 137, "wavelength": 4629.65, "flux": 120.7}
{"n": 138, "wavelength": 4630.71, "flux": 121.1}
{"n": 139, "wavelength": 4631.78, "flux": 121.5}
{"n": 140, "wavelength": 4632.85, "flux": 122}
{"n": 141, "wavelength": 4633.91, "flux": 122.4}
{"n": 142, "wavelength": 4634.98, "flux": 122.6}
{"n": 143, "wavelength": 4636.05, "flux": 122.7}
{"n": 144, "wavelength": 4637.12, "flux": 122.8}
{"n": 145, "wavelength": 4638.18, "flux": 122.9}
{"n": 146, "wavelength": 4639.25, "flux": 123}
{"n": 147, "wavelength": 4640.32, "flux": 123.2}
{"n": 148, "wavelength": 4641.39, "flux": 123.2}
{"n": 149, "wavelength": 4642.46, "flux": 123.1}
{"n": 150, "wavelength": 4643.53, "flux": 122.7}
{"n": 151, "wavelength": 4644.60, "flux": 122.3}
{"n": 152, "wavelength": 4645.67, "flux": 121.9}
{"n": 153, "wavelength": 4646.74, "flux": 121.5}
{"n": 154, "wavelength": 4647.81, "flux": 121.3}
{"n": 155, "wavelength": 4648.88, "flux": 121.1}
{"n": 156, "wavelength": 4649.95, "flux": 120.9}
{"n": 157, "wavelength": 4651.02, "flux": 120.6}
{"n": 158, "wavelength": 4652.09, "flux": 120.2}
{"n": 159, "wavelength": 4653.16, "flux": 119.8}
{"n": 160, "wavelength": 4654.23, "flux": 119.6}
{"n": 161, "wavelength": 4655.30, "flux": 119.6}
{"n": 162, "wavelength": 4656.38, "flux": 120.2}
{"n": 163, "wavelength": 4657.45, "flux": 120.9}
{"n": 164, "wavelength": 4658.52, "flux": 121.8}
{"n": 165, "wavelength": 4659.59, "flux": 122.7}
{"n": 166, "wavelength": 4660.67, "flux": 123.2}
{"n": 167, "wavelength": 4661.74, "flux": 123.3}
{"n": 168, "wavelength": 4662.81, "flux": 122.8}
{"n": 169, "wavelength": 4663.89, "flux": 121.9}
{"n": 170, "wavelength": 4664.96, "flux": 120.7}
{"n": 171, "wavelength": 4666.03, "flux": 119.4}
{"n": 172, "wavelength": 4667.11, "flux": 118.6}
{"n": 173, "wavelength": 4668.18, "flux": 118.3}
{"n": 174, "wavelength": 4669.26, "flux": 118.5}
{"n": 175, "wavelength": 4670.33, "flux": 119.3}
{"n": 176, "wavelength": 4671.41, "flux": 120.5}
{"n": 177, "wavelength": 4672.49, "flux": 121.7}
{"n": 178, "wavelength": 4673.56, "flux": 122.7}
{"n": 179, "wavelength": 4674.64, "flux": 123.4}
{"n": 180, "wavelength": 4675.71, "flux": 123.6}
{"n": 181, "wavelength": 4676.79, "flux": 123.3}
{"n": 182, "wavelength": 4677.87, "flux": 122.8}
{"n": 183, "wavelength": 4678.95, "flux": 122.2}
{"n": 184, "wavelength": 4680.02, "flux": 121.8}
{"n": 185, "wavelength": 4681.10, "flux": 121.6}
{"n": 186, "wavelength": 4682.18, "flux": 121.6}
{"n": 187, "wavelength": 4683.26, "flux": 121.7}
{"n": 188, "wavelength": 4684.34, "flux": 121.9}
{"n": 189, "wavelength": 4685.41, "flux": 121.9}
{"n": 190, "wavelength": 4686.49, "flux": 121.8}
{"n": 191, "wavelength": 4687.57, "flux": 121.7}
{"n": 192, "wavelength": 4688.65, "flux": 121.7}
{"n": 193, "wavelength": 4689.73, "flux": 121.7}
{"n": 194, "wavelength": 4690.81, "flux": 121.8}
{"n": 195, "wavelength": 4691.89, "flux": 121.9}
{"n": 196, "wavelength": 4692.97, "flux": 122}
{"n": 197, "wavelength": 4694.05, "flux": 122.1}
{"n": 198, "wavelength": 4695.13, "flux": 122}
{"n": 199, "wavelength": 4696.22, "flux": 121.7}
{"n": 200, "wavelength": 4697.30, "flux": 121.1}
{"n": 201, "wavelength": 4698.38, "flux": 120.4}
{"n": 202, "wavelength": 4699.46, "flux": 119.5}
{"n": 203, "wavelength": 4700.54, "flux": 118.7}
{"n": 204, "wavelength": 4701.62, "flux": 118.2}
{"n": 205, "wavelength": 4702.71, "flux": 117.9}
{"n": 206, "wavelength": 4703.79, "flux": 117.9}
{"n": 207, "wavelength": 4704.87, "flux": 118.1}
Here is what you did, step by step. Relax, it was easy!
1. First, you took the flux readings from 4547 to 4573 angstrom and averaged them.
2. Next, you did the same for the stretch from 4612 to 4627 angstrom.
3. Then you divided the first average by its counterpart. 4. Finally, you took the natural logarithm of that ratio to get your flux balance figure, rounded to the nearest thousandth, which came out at -0.003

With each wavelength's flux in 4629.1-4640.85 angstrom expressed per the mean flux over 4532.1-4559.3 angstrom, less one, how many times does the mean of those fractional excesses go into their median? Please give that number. 1.10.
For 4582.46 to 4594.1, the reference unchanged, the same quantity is 1.10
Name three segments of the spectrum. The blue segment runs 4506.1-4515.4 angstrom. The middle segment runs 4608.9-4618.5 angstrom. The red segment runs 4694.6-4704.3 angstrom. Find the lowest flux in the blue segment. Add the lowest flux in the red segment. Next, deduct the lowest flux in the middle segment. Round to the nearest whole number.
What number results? 119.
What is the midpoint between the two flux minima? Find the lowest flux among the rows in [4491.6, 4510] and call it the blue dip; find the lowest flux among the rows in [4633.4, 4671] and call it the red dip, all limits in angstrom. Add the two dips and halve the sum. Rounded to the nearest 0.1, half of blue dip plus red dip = 118.1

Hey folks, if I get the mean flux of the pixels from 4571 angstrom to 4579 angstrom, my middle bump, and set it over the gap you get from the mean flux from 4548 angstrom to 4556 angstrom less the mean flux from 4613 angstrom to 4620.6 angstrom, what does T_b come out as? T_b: -35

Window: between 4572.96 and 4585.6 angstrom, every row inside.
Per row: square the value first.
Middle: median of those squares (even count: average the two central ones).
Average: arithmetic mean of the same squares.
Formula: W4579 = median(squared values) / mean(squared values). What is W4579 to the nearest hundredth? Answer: 1.01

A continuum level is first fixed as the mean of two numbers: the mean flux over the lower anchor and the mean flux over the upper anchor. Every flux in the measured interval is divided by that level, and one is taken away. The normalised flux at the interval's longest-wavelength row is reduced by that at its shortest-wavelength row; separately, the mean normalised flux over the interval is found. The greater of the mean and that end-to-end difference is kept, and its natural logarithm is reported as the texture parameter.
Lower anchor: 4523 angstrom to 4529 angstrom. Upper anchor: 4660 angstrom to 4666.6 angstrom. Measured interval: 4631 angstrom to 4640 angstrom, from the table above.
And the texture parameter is -3.6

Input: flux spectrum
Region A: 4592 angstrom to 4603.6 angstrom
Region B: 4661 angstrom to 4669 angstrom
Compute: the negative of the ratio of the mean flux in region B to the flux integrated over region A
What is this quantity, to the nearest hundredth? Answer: -0.09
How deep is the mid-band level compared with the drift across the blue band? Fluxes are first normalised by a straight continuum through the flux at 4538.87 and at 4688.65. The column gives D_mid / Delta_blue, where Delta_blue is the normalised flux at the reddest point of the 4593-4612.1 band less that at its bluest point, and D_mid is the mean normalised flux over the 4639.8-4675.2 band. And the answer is 74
